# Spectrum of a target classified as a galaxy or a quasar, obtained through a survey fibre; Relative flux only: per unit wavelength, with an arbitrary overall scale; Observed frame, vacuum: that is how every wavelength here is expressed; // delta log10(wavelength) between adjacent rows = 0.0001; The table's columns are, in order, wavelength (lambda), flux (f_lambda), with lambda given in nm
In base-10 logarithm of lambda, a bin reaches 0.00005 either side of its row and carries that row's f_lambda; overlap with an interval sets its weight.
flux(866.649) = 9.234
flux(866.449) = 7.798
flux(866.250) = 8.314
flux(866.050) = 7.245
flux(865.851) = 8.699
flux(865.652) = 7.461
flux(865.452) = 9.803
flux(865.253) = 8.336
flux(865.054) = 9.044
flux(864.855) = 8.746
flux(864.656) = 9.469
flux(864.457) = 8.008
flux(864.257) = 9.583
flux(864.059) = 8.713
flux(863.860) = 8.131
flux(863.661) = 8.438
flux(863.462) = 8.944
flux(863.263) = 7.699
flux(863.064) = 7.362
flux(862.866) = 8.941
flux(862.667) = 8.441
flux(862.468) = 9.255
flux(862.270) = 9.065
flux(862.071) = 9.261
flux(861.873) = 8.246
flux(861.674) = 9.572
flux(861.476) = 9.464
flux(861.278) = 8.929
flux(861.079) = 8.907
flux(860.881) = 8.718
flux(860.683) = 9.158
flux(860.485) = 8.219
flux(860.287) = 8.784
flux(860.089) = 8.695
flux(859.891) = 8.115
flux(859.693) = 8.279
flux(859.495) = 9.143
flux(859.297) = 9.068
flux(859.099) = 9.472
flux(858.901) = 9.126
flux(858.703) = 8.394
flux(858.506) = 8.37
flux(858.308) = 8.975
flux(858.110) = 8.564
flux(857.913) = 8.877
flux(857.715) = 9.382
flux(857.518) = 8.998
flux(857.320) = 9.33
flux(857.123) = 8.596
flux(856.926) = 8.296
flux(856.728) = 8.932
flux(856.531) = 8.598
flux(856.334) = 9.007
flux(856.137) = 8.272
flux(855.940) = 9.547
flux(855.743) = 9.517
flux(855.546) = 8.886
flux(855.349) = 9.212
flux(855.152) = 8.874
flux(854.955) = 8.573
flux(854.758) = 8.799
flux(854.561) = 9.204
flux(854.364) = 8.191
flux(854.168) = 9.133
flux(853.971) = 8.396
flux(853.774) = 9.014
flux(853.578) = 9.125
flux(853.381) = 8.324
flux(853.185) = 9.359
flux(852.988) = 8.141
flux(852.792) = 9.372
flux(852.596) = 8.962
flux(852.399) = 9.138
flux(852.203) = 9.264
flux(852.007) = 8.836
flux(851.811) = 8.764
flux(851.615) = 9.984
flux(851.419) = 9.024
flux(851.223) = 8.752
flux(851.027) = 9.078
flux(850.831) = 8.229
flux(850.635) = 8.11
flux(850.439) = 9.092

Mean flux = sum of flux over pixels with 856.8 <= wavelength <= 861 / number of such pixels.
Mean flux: 8.79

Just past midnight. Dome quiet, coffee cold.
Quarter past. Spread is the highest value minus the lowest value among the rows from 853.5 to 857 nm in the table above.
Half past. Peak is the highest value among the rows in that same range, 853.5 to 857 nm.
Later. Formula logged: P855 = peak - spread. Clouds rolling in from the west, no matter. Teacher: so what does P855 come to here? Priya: 8.19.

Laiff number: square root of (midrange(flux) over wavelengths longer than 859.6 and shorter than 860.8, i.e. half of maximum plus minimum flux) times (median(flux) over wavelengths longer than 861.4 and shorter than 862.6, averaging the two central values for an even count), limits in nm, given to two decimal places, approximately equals 8.94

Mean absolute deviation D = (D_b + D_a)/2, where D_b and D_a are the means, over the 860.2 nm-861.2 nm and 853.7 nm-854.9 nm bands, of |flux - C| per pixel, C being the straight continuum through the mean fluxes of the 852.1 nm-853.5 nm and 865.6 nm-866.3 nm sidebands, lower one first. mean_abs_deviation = 0.40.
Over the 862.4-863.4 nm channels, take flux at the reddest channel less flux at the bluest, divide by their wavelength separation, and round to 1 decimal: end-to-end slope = -2.0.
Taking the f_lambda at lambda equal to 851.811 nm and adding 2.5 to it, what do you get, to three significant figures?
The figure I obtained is 11.3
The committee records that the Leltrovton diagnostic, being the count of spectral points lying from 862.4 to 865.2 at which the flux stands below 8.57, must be 6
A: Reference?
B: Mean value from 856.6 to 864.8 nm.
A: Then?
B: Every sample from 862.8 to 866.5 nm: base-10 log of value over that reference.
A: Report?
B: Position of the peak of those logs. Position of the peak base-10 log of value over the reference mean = 865.452 nm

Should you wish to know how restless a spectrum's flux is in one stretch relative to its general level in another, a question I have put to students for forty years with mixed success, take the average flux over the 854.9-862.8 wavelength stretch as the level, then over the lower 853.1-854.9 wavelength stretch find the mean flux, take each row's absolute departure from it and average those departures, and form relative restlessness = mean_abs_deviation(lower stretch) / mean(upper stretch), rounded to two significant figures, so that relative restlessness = 0.041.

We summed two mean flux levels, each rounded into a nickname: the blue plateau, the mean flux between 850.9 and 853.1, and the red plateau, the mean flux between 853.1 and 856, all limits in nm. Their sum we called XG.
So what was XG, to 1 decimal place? 18.0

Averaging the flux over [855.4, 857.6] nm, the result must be 8.91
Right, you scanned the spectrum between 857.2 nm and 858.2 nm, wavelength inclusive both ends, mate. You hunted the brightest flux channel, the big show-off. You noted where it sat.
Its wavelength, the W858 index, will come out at 857.715 nm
